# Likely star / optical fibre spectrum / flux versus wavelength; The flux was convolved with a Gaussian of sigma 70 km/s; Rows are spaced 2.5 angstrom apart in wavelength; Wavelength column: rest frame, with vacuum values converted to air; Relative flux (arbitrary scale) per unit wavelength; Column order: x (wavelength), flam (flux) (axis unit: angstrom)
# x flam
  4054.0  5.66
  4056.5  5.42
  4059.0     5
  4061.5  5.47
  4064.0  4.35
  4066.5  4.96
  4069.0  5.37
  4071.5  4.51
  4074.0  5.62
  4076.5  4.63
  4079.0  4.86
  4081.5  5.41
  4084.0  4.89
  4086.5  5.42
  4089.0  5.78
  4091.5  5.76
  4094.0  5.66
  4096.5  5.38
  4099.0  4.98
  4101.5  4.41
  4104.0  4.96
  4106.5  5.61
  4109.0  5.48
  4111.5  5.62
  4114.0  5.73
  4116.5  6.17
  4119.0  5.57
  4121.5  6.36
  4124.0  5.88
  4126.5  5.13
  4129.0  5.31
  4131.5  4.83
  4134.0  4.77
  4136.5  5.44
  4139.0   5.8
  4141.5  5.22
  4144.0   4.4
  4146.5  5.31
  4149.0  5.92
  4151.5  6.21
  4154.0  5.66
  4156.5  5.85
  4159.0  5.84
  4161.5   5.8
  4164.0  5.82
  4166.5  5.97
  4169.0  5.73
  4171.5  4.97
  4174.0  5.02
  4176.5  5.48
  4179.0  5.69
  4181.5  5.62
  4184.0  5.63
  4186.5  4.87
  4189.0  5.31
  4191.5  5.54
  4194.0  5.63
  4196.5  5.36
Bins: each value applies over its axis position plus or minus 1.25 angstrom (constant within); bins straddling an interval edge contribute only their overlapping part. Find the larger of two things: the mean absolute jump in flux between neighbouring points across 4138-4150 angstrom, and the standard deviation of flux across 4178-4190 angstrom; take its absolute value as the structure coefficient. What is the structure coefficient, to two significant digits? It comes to 0.73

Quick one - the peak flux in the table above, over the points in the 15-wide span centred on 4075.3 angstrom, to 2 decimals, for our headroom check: 5.62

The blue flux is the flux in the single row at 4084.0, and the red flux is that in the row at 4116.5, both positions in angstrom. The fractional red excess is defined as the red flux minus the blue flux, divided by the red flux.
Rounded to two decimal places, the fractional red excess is 0.21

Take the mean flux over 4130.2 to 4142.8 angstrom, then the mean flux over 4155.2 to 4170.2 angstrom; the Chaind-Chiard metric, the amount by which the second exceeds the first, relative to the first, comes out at 0.120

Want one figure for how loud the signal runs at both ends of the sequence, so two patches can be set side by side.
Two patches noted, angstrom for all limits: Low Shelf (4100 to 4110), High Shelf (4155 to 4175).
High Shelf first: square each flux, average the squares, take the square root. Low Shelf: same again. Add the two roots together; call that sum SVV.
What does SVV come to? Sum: 10.8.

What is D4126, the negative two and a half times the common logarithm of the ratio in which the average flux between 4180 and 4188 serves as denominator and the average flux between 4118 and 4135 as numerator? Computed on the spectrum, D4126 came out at -0.01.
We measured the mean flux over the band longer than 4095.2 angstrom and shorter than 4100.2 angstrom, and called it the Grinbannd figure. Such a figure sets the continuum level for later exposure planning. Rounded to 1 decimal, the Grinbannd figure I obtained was 5.2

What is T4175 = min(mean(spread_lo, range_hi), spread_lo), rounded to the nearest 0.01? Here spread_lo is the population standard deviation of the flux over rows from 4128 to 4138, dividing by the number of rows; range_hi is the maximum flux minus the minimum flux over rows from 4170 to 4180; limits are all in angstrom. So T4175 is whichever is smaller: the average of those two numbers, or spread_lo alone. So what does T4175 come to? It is 0.29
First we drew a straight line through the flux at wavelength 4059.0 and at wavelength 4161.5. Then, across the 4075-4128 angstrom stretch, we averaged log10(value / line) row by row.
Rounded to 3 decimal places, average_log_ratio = 0.005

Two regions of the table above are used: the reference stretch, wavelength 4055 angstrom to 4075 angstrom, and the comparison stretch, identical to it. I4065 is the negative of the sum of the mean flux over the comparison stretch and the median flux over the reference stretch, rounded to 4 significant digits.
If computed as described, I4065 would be -10.27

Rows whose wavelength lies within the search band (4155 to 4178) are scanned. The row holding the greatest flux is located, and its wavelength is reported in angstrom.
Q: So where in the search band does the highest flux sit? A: 4166.5 angstrom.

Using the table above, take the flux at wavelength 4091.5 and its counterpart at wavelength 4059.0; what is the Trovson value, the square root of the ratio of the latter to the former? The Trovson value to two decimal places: 0.93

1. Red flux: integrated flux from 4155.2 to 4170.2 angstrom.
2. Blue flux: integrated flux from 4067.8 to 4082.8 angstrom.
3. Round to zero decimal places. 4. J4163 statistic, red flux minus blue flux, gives 12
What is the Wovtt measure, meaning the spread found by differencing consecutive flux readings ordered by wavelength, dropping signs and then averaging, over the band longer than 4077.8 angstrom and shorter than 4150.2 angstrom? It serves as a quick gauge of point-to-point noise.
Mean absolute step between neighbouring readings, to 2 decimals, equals 0.45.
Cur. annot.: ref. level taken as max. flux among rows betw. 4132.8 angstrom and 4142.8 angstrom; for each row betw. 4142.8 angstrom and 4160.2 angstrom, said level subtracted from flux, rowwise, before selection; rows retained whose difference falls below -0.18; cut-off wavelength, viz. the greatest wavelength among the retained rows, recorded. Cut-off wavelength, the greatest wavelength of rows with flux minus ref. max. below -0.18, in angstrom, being 4146.5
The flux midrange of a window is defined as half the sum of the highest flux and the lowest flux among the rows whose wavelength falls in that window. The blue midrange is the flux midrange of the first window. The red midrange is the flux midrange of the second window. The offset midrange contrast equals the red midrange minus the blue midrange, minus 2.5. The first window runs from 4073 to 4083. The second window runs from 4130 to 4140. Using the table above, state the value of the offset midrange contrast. -2.3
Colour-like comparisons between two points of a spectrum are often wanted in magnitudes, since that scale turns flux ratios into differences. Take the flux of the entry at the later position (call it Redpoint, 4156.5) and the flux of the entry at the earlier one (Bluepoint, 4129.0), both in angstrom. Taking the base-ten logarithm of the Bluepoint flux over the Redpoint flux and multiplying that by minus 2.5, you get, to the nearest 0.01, 0.11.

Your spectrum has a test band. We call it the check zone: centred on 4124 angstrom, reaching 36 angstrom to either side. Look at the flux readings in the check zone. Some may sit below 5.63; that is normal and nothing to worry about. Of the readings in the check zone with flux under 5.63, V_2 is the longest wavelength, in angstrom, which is 4146.5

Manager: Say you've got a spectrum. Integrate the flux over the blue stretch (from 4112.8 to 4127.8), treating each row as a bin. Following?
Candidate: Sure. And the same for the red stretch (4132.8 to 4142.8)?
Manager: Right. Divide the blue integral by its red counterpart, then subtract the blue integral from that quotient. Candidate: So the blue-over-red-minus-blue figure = -85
